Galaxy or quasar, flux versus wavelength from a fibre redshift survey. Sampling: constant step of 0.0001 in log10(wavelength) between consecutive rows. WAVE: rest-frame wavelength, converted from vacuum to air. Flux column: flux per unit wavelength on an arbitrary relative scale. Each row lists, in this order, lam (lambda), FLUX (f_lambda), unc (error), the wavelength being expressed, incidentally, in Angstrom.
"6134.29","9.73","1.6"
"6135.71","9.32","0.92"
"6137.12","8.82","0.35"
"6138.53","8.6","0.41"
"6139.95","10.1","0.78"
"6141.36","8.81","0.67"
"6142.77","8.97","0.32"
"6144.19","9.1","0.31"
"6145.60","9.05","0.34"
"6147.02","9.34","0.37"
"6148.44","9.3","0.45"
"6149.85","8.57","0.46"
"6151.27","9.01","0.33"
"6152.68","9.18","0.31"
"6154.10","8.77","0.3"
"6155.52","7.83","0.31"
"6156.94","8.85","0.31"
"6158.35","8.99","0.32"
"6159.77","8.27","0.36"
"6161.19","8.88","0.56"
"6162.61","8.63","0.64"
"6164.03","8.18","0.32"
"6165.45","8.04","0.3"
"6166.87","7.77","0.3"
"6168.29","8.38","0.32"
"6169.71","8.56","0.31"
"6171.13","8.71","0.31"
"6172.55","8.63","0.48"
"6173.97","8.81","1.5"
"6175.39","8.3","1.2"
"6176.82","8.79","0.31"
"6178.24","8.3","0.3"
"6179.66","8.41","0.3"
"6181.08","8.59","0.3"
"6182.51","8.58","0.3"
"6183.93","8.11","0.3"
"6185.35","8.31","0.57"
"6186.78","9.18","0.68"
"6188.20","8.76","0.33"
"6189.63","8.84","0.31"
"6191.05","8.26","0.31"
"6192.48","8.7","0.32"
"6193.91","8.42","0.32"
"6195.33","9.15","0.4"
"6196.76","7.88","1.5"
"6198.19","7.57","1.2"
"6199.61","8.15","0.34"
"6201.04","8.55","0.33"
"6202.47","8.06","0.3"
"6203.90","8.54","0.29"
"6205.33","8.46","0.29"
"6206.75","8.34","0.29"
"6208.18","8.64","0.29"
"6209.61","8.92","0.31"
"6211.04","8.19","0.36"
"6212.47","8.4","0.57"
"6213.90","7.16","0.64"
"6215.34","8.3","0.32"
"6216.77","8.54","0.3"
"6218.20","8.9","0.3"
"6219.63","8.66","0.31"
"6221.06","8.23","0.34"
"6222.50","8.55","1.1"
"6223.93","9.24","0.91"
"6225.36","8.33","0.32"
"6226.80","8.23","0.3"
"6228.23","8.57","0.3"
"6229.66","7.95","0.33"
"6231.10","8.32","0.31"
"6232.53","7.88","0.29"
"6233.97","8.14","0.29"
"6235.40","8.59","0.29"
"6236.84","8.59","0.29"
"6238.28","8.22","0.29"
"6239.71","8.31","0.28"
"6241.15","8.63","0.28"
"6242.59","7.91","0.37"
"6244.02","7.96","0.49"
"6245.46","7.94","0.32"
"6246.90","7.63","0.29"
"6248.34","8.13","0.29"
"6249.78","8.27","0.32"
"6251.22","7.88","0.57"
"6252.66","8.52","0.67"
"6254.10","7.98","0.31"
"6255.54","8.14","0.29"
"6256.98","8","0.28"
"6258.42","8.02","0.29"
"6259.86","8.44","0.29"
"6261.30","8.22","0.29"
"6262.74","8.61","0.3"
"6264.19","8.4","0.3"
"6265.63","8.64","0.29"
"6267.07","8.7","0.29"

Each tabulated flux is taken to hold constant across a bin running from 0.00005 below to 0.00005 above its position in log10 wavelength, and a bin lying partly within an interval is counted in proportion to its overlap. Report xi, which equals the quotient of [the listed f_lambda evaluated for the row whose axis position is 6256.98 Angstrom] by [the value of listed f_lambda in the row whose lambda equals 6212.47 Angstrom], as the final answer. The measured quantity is 0.952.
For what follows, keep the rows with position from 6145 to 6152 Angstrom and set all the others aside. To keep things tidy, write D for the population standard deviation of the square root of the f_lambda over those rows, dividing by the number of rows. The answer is 0.05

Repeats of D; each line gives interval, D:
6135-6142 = 0.09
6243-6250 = 0.04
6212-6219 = 0.10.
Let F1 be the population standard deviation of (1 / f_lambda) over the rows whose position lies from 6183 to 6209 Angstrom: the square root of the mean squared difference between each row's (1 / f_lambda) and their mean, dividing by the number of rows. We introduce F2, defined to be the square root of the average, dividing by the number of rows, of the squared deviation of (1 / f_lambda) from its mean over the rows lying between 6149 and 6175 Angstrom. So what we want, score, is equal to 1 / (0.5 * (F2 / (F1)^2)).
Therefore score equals 0.0118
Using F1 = 0.0057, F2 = 0.0055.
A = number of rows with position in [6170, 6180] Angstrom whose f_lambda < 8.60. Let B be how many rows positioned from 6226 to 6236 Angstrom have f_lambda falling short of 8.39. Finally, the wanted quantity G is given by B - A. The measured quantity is 2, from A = 3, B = 5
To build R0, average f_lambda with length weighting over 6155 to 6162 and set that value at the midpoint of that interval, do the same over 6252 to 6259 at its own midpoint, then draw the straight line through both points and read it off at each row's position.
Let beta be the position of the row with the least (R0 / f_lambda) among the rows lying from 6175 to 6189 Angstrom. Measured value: 6186.78 Angstrom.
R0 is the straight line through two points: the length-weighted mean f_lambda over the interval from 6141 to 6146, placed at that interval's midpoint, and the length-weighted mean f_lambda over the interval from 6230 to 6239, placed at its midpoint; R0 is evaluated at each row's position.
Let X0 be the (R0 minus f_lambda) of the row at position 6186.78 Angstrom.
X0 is -0.53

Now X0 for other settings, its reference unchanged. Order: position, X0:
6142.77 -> 0.03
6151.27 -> -0.07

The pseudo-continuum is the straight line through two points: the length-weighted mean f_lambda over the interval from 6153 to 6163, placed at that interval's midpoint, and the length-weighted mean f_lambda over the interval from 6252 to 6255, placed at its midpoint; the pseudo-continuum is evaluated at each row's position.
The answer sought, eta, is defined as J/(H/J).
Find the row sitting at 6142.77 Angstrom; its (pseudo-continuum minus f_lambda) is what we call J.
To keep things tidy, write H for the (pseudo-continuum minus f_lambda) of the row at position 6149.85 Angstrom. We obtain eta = 1.0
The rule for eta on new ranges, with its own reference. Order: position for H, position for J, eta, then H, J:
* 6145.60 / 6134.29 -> -2.7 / -0.38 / -1.02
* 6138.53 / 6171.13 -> 0.2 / 0.10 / -0.14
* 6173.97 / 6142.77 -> -0.3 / -0.25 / -0.29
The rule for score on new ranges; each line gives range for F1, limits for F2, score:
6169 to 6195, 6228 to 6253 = 0.0055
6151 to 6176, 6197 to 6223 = 0.0096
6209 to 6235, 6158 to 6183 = 0.0205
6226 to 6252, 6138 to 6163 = 0.0062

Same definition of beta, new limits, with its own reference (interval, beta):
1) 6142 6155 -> 6147.02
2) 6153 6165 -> 6158.35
